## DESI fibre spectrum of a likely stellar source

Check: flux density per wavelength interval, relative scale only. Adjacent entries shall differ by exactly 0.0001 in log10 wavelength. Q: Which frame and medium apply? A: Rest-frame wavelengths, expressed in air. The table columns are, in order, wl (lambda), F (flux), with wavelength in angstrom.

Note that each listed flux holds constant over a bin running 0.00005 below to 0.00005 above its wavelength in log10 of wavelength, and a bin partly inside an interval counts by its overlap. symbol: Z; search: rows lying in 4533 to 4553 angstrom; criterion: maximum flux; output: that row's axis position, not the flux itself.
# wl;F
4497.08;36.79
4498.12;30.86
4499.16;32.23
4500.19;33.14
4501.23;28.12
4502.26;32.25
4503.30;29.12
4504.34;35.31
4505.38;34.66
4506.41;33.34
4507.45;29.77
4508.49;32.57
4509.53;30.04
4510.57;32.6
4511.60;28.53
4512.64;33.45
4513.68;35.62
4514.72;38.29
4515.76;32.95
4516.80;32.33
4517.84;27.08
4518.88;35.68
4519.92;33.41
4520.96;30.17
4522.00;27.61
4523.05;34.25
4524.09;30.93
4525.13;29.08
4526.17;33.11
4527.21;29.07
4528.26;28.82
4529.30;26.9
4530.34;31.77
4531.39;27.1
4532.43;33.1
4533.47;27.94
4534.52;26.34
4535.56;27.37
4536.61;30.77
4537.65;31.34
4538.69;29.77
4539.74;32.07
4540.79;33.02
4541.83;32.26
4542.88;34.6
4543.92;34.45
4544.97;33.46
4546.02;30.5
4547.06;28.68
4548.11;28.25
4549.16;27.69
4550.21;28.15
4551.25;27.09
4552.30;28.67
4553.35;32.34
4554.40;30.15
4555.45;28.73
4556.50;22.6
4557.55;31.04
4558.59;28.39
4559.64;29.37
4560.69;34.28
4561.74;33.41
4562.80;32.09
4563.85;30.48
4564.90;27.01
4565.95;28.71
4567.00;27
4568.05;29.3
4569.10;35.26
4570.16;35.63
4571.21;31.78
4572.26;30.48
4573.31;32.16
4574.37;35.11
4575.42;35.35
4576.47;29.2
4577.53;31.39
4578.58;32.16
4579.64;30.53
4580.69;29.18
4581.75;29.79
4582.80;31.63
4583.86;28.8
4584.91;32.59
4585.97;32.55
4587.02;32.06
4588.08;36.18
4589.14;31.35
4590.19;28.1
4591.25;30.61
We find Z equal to 4542.88 angstrom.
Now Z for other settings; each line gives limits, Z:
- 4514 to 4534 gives 4514.72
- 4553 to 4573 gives 4570.16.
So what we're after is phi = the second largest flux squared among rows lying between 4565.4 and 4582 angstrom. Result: 1250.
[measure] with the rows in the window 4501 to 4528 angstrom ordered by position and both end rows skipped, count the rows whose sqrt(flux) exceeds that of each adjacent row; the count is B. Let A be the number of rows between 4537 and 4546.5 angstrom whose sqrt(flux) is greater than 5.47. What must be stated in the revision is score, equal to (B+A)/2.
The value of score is 8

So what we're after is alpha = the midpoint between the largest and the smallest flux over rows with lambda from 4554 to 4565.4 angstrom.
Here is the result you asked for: 28.4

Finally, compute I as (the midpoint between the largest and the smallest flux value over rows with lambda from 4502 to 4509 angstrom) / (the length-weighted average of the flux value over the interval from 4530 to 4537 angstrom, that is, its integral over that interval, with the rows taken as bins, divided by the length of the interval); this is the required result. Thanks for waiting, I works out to 1.11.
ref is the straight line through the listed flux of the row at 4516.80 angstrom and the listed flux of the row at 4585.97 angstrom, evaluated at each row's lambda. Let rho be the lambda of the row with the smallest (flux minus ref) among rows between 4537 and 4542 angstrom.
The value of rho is 4538.69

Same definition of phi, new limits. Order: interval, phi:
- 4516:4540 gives 1173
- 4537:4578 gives 1250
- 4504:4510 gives 1201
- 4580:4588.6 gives 1062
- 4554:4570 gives 1175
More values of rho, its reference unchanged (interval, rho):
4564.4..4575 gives 4567.00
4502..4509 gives 4503.30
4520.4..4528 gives 4522.00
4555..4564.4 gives 4556.50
